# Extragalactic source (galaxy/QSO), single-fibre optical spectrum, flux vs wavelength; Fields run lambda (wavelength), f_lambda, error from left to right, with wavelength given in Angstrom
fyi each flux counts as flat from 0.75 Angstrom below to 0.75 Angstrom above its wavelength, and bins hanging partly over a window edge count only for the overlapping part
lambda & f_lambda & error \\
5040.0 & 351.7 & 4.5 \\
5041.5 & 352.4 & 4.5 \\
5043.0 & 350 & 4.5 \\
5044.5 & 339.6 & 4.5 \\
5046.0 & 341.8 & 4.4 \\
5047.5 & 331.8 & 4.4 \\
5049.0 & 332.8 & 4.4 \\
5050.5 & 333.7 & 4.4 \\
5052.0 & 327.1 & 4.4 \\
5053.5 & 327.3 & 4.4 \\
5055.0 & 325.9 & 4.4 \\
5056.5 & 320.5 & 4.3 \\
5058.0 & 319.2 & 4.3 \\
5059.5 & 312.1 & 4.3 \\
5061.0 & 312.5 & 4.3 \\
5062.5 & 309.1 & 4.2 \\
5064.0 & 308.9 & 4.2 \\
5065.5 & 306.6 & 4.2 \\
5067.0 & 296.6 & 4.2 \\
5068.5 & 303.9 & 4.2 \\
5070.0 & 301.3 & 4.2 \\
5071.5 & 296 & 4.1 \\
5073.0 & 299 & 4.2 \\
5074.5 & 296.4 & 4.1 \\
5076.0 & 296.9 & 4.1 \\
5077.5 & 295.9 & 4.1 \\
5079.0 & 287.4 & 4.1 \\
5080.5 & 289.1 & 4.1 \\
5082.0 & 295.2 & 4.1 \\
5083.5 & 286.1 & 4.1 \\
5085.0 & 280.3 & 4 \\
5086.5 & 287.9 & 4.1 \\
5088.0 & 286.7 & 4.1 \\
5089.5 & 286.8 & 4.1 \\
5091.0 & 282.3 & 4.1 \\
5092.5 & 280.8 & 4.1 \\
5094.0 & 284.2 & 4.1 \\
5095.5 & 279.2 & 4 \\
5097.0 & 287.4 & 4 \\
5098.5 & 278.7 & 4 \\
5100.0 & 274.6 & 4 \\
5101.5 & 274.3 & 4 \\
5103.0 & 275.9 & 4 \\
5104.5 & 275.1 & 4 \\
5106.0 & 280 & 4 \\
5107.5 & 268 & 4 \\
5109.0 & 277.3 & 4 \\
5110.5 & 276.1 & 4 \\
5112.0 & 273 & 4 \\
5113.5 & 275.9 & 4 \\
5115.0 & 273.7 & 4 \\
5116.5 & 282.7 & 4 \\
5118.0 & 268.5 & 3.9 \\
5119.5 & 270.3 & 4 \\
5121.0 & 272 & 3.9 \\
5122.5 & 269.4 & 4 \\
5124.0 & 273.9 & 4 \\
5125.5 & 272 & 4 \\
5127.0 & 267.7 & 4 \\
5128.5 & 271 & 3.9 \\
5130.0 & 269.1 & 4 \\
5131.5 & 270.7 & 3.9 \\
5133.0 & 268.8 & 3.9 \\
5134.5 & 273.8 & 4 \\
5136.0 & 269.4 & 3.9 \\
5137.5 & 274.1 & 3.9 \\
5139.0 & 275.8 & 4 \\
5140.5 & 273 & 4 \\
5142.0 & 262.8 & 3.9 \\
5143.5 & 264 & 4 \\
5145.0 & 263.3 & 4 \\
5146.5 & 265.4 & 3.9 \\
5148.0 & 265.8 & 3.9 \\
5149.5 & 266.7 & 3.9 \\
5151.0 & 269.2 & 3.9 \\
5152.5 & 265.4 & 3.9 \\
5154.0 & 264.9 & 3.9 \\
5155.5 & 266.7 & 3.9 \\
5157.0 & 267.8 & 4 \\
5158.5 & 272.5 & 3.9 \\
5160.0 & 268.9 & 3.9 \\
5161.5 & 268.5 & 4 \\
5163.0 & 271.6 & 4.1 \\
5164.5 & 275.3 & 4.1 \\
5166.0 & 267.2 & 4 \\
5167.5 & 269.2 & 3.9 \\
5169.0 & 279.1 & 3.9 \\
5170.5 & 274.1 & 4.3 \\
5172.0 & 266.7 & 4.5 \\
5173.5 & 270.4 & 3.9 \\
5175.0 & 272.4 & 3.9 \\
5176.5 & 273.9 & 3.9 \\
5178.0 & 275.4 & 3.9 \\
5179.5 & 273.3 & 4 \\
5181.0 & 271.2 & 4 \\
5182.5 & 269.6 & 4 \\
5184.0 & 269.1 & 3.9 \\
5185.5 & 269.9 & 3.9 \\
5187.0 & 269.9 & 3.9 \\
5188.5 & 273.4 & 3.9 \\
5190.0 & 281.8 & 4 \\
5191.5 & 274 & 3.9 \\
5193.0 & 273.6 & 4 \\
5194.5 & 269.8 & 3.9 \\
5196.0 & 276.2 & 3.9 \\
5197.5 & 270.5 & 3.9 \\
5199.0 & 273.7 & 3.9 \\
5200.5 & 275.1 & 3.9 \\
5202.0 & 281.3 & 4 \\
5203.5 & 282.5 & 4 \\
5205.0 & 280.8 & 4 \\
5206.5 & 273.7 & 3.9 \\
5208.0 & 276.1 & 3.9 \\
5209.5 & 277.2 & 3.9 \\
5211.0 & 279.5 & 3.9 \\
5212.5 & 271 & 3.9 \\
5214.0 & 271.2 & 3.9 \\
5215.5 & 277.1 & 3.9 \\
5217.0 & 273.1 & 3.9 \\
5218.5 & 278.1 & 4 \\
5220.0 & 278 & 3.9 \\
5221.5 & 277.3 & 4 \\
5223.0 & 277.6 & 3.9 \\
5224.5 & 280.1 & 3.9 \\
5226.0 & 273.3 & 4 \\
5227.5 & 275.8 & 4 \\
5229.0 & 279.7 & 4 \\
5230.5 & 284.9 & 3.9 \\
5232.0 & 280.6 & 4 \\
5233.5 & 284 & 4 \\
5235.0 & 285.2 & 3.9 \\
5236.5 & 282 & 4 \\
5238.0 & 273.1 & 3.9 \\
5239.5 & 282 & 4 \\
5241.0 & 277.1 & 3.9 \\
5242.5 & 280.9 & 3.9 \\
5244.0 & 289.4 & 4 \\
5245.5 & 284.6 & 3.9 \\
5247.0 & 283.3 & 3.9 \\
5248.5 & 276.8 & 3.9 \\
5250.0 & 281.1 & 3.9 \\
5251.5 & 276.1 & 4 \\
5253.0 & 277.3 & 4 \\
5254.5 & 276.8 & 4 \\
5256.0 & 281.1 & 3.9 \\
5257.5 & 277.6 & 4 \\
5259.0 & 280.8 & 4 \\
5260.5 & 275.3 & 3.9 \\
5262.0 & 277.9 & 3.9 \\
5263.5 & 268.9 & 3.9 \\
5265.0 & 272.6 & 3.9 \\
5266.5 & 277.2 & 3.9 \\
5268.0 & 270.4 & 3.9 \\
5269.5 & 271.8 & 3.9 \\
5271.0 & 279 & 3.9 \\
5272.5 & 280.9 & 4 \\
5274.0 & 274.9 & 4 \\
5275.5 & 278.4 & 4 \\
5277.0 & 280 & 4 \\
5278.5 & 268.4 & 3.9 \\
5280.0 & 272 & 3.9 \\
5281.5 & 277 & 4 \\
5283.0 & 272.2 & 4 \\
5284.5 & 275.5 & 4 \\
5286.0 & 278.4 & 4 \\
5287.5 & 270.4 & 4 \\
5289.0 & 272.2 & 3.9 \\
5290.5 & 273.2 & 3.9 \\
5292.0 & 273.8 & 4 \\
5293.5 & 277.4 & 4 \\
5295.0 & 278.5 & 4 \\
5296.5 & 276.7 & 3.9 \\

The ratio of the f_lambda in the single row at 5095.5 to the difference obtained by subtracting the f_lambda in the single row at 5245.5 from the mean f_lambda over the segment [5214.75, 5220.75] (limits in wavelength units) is -35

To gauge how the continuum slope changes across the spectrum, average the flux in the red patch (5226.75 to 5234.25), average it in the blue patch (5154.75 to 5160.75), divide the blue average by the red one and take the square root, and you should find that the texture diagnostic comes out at 0.98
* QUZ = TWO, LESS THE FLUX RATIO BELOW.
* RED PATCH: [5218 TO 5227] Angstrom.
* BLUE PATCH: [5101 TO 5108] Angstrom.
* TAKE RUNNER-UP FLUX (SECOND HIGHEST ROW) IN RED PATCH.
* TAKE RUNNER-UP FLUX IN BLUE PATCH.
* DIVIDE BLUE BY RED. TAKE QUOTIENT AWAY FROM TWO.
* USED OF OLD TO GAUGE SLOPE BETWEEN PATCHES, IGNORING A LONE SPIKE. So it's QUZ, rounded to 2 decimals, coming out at 1.01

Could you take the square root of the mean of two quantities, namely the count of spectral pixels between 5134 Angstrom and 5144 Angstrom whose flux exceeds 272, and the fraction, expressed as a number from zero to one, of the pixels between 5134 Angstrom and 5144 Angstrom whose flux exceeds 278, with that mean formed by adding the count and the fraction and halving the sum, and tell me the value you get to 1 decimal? 1.4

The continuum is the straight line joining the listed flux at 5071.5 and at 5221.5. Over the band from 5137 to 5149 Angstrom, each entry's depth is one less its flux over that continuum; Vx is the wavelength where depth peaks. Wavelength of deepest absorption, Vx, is 5142.0 Angstrom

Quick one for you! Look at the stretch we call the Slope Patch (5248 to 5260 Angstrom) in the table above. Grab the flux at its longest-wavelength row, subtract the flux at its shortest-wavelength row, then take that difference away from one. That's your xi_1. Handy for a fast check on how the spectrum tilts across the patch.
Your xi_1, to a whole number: -3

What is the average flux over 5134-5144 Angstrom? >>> 270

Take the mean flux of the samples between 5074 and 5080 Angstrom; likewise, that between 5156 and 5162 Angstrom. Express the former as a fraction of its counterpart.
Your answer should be 1.09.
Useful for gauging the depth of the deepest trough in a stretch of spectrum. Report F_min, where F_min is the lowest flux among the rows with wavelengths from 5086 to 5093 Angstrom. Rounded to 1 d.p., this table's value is 280.8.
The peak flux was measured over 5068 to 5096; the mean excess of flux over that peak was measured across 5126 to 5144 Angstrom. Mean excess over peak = -34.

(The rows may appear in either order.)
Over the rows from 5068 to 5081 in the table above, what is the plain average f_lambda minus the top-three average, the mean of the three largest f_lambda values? -5.2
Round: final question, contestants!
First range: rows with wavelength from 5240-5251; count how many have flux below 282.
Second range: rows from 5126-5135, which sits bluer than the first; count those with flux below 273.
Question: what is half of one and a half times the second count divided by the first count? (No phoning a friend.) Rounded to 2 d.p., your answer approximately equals 0.94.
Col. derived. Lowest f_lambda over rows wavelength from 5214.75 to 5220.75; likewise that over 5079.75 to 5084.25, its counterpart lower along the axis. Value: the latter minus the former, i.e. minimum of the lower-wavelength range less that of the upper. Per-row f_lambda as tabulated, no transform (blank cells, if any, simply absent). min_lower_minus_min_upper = 13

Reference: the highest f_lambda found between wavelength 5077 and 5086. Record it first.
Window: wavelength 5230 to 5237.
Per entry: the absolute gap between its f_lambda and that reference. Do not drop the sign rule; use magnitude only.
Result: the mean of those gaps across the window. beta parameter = 13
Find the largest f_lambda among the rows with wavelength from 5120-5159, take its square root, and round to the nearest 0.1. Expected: 16.6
